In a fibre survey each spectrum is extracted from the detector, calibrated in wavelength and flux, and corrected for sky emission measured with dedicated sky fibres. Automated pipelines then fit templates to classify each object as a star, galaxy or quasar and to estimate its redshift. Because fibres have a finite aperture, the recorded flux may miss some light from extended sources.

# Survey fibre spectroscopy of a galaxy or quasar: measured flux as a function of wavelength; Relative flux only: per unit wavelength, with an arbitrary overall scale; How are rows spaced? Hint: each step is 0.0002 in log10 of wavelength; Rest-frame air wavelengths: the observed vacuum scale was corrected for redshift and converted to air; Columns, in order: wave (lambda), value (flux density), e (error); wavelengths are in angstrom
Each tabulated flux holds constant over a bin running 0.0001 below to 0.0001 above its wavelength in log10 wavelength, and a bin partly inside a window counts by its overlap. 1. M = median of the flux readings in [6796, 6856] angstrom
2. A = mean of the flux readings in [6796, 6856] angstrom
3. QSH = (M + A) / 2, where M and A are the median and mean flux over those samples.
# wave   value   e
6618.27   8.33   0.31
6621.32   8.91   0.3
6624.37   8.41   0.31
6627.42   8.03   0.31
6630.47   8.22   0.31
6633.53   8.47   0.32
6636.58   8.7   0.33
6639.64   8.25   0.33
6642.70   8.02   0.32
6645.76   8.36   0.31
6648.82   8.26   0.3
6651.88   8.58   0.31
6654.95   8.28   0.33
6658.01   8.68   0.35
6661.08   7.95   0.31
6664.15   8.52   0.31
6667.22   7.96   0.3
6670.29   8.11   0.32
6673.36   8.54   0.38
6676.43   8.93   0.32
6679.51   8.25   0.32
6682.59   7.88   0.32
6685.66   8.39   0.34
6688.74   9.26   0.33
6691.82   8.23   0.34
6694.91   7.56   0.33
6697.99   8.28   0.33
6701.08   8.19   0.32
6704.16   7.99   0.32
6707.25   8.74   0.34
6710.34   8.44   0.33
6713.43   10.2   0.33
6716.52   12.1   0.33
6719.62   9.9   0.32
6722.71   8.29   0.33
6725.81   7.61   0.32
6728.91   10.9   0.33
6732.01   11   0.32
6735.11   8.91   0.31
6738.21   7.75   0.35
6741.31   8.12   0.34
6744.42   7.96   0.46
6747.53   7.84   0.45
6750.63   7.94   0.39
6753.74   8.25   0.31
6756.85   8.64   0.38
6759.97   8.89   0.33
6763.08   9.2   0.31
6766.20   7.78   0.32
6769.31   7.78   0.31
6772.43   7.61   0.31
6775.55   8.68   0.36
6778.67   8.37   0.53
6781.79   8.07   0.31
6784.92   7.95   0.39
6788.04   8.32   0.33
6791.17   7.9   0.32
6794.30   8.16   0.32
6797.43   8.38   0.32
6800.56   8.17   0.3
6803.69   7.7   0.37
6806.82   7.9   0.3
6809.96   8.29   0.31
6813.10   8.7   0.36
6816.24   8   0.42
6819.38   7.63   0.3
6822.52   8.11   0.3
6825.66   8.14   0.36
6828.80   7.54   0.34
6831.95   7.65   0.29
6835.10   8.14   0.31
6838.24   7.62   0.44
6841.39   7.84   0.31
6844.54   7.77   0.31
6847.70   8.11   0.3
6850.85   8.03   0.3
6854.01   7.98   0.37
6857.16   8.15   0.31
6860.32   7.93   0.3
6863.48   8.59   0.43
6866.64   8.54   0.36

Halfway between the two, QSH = 7.99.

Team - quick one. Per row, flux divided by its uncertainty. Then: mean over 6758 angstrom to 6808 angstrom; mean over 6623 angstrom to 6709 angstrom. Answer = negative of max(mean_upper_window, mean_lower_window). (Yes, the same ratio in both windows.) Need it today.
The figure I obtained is -25.8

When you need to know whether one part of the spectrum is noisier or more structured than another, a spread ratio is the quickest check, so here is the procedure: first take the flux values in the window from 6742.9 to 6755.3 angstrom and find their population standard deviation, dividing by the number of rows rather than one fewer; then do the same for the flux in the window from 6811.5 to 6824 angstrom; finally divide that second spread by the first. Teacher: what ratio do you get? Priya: 2.5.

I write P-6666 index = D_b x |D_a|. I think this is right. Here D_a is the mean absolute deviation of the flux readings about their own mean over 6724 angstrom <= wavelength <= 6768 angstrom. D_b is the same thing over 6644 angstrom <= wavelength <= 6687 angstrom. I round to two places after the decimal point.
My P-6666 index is 0.19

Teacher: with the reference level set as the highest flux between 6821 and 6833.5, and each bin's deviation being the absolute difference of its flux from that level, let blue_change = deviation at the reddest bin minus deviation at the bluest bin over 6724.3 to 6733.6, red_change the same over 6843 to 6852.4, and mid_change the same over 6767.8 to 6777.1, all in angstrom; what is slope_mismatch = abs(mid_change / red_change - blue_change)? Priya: 3.0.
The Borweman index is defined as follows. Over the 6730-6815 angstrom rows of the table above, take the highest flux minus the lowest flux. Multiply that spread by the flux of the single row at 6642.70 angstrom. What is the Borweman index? 27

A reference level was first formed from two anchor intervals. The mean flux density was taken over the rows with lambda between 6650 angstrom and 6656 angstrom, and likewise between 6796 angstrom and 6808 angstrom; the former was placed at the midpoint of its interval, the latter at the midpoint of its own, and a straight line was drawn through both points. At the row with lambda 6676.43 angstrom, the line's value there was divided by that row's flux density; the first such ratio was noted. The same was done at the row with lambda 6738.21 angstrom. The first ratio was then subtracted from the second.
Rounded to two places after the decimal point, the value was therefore 0.12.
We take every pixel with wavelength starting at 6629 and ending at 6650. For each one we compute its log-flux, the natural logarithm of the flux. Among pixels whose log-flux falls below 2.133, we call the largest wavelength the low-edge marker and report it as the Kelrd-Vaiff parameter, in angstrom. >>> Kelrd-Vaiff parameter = 6648.82 angstrom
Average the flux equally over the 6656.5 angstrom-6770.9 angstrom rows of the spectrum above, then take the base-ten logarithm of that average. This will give 0.94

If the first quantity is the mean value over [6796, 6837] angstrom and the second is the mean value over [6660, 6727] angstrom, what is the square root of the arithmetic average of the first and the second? 2.88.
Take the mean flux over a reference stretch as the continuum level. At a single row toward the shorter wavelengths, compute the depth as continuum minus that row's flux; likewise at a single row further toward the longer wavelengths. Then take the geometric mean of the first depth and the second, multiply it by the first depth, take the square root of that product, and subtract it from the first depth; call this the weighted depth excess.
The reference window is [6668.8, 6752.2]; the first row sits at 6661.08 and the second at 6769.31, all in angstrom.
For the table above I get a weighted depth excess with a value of -0.04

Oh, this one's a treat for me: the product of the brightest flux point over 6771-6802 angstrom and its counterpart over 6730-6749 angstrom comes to 95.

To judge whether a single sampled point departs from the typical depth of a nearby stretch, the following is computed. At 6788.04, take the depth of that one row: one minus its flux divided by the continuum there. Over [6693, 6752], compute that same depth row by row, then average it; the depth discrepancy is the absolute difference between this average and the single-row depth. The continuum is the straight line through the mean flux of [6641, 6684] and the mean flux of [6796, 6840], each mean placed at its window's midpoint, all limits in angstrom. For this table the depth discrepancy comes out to 0.045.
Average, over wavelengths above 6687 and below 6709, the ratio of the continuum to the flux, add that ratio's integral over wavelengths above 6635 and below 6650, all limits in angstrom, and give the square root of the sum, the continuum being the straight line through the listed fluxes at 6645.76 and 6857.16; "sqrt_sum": 4.0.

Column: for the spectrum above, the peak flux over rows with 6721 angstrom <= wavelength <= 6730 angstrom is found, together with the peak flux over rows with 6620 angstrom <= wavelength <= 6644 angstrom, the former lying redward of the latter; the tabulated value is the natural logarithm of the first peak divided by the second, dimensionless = 0.20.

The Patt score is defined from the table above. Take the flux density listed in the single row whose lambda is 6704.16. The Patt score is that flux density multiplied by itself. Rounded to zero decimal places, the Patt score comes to 64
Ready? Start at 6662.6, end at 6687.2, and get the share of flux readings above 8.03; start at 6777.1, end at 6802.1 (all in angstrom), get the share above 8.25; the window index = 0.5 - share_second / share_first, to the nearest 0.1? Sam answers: 0.0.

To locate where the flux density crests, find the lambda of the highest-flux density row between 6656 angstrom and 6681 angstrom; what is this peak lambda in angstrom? 6676.43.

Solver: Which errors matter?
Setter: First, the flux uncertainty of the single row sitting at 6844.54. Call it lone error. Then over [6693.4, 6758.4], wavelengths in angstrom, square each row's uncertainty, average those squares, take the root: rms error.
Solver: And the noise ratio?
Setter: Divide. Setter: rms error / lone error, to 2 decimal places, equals 1.12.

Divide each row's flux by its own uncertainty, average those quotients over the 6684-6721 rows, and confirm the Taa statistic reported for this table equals 27.1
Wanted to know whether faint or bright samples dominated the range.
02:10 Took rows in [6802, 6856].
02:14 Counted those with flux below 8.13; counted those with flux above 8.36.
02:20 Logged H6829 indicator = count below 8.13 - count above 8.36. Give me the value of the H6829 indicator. 12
